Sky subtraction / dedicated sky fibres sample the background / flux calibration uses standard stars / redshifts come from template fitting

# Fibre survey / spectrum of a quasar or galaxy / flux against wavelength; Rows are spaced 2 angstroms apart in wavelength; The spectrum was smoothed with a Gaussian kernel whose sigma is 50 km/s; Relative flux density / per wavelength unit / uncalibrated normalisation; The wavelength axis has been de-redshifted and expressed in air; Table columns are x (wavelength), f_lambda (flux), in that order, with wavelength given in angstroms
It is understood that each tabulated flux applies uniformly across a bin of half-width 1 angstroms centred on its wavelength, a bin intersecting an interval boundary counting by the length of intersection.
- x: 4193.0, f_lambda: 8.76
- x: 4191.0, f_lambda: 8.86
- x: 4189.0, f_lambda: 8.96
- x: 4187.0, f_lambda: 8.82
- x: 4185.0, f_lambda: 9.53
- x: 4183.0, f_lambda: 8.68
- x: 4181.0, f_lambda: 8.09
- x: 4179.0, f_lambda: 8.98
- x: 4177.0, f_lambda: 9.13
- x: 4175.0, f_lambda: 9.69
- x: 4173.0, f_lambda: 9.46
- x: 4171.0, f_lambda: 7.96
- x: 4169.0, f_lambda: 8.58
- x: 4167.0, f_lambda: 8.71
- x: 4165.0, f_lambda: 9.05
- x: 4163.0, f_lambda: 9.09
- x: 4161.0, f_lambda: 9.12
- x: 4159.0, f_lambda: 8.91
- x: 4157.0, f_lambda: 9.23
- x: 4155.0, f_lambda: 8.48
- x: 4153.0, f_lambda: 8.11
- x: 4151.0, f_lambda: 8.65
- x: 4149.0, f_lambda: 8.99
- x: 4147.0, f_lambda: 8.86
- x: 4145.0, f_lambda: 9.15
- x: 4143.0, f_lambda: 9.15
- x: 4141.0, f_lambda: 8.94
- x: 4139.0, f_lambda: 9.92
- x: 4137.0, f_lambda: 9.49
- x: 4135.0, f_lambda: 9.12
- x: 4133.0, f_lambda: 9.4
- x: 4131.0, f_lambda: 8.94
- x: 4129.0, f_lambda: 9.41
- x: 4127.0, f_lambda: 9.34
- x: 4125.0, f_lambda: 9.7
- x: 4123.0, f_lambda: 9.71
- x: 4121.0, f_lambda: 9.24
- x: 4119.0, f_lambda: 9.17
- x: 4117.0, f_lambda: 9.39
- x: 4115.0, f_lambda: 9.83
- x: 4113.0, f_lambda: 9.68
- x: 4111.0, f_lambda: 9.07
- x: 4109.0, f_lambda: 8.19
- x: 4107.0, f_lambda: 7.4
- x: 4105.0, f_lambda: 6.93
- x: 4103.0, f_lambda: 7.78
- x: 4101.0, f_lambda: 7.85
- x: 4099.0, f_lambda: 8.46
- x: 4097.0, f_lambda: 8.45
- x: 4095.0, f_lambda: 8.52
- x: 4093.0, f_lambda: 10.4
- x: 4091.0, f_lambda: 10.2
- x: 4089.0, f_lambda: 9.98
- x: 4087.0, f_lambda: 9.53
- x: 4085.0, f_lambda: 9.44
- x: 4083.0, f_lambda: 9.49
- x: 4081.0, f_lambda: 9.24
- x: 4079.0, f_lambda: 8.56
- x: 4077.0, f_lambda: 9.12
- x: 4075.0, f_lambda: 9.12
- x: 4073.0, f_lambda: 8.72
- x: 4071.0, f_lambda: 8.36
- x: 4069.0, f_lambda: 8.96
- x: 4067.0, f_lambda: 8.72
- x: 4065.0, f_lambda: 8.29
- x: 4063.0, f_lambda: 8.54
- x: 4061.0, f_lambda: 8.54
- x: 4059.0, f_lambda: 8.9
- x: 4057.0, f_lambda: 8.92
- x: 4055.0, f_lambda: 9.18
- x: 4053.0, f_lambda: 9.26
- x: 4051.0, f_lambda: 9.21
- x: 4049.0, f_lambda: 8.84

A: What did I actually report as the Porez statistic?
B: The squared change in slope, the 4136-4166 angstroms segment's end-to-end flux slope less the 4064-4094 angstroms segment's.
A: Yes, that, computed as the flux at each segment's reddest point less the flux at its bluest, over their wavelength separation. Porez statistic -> 0.0083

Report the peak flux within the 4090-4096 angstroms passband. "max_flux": 10.4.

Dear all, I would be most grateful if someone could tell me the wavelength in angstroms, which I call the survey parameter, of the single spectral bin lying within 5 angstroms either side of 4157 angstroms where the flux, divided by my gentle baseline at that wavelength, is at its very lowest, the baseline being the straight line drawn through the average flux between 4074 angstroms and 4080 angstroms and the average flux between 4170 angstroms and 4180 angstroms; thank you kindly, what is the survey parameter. 4153.0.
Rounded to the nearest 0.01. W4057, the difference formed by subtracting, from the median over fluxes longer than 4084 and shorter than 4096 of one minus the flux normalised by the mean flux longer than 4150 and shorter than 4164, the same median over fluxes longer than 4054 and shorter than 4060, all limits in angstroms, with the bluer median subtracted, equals -0.09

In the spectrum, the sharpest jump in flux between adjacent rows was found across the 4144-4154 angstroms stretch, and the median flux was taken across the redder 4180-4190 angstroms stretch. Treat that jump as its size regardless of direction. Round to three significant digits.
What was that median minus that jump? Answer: 8.28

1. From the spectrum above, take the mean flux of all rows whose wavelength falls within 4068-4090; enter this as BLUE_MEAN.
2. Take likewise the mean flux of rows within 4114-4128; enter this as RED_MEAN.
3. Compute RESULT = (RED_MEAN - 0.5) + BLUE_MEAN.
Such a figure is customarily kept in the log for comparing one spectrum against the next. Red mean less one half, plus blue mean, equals 18.1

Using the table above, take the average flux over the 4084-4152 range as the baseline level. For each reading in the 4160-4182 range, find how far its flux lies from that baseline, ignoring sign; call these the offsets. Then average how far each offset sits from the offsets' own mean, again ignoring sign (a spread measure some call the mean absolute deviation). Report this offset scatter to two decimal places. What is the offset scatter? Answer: 0.31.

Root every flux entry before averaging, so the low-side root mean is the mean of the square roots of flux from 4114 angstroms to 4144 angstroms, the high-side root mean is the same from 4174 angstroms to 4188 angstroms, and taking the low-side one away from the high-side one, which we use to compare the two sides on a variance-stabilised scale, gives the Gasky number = -0.066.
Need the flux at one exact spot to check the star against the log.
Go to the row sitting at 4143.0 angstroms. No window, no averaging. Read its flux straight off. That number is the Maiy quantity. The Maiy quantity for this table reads 9.15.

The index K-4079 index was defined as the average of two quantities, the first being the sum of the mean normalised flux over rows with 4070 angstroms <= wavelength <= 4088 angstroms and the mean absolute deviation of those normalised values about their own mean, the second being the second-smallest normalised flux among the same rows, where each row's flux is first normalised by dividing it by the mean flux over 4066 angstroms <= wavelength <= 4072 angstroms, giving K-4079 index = 1.04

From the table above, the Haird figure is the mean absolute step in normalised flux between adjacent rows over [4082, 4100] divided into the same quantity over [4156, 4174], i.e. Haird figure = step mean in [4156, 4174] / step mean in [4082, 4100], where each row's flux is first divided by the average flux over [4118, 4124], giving 1.1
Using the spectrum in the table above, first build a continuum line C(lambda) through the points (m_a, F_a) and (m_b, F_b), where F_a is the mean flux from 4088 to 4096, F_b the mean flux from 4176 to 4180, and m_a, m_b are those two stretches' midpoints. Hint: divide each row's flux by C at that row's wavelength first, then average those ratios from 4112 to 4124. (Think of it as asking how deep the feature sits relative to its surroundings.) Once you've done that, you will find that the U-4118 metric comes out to 0.99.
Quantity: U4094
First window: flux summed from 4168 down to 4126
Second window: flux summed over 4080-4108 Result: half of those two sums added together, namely 157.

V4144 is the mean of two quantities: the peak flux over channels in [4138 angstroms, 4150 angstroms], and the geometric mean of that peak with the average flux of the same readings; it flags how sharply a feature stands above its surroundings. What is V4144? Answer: 9.7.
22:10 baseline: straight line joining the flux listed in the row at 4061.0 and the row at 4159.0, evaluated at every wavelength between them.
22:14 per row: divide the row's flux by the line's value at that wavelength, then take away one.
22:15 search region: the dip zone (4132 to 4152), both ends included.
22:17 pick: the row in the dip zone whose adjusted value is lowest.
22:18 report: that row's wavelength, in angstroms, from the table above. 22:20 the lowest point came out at 4151.0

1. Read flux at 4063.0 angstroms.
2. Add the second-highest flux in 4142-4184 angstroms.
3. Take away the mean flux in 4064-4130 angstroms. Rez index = 9.0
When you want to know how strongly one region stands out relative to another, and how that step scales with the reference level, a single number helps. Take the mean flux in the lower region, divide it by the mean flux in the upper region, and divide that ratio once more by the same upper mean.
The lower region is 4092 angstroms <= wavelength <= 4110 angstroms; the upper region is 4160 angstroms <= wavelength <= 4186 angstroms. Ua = 0.103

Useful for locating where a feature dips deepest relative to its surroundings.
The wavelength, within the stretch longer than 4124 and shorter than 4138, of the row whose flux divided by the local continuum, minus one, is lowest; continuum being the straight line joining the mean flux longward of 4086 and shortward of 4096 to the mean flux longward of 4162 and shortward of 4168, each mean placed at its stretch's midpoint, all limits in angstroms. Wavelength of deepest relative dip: 4131.0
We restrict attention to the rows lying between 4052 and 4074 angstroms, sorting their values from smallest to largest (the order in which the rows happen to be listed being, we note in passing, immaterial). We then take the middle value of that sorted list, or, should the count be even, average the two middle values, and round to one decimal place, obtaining 8.7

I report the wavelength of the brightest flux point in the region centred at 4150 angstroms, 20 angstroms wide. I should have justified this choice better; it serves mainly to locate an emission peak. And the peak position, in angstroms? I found 4157.0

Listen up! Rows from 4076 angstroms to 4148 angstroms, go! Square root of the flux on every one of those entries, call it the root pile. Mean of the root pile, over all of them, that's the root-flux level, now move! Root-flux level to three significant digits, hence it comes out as 3.01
